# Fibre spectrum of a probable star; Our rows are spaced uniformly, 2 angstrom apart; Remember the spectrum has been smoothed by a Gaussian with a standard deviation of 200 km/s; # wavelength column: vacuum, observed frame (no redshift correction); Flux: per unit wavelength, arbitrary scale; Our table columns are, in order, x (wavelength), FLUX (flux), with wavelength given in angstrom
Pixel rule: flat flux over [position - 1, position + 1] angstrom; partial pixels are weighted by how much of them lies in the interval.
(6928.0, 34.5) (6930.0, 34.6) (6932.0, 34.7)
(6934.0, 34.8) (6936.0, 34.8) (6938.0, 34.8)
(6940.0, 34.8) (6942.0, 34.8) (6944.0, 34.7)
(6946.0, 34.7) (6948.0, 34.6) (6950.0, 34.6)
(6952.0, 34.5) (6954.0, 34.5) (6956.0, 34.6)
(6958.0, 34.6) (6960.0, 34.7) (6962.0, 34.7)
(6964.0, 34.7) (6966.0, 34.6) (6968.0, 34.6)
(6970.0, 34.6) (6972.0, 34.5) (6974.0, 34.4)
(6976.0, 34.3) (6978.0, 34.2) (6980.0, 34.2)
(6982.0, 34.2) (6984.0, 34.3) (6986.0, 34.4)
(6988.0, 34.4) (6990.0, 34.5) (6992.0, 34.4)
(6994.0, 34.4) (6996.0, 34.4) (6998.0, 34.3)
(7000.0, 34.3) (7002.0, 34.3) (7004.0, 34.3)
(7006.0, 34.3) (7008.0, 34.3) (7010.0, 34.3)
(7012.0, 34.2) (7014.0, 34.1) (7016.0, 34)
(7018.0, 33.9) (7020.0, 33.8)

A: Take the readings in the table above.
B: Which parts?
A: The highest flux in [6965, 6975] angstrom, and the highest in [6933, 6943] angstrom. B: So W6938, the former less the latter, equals -0.20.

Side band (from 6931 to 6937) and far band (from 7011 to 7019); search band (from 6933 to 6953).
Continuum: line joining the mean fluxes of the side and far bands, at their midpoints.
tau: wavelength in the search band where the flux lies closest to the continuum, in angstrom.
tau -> 6944.0 angstrom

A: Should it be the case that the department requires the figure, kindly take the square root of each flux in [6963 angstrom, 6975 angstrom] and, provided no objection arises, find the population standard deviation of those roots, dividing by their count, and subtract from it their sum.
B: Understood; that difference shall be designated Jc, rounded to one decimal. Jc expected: -35.3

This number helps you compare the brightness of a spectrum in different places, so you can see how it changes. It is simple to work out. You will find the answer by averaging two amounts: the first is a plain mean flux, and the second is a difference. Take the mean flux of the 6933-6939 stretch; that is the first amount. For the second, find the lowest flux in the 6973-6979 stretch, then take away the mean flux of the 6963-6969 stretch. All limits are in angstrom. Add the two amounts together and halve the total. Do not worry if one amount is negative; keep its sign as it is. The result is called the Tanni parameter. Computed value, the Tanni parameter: 17.2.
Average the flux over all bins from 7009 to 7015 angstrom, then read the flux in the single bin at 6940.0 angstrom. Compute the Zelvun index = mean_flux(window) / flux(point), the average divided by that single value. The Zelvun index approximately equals 0.98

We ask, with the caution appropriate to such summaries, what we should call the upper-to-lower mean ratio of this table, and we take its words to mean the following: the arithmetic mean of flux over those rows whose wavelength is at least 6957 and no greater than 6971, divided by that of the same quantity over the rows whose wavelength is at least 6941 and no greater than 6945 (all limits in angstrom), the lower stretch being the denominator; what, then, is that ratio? 0.997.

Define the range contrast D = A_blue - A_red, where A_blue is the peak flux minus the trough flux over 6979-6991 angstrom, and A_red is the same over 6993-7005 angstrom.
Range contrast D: 0.200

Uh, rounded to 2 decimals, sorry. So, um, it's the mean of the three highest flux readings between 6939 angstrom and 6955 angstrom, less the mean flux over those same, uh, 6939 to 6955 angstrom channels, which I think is 0.12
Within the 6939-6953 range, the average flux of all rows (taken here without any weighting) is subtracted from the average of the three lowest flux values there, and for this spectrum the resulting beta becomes -0.105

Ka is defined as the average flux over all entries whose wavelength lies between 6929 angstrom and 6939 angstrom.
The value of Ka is 34.7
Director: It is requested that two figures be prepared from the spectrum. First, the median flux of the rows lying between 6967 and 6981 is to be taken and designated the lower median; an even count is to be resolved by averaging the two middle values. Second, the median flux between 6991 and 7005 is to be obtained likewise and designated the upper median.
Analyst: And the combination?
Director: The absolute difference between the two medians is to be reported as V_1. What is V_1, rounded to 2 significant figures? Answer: 0.10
